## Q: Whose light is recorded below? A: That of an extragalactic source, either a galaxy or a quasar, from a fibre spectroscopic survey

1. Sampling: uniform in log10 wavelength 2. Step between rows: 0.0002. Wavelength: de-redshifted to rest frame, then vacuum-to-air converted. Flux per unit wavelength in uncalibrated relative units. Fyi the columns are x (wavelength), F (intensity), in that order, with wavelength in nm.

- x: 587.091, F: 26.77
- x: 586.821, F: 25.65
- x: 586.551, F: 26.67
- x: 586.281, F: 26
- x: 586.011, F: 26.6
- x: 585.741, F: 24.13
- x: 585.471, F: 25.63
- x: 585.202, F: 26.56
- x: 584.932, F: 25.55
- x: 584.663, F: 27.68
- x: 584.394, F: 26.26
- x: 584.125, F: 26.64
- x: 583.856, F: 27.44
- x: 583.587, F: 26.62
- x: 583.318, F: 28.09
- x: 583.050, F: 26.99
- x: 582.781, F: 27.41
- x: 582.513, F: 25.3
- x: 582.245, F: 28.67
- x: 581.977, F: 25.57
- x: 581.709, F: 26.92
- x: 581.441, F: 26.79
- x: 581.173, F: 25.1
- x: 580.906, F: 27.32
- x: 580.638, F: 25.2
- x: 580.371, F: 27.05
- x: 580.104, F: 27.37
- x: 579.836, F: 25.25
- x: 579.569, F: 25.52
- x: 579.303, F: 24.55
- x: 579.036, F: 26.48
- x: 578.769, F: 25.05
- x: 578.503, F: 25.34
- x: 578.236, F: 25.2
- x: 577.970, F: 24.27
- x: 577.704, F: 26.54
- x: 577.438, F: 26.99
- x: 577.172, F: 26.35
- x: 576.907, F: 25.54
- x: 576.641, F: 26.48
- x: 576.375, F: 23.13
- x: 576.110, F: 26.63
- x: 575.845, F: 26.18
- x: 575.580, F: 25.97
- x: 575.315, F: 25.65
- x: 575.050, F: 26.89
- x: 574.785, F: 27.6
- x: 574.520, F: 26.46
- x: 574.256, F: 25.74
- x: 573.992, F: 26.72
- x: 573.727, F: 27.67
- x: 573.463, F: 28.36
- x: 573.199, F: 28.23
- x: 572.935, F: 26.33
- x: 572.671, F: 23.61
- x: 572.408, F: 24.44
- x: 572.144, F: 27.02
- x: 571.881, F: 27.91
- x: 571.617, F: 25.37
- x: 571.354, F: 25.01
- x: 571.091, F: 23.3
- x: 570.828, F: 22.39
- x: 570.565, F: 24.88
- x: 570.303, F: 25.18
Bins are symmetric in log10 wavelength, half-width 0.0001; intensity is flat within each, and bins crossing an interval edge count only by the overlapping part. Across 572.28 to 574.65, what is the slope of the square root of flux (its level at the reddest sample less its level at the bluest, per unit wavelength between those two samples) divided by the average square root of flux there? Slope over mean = 0.018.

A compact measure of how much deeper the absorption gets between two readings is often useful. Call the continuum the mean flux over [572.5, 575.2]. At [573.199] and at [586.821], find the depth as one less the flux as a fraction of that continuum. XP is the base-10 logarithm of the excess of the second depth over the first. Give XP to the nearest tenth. -1.0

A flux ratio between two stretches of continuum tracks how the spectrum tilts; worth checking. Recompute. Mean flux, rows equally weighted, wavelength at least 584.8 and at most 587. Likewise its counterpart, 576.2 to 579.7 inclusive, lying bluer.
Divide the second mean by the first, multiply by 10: 9.86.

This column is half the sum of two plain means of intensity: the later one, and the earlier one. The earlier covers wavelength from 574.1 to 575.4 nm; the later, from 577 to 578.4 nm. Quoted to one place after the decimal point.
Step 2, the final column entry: 26.2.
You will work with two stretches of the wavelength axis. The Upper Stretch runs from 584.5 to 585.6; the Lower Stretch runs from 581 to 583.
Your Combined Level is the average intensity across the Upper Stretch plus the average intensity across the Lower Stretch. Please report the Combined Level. 52.9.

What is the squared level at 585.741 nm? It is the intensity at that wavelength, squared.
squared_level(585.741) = 582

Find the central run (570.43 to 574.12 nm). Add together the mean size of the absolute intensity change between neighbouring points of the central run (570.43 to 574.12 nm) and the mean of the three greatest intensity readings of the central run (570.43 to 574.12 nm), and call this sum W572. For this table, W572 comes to 29.6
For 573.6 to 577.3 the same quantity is 28.6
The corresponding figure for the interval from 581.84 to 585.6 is 29.6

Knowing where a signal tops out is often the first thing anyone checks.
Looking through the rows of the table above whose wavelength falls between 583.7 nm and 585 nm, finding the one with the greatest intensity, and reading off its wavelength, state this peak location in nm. 584.663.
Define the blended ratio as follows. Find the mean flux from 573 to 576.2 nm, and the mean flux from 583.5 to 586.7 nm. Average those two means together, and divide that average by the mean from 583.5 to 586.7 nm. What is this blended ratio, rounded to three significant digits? 1.01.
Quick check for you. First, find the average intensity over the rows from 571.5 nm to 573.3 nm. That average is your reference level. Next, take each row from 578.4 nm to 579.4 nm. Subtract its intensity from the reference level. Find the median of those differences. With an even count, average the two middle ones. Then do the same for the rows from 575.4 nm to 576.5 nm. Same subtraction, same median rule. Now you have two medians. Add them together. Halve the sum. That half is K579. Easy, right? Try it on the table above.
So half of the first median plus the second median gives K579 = 0.5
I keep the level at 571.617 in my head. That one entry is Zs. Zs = 25.37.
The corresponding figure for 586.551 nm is 26.67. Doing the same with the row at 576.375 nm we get 23.13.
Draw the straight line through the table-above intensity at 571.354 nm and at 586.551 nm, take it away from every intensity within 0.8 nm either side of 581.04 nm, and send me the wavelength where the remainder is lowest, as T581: 581.173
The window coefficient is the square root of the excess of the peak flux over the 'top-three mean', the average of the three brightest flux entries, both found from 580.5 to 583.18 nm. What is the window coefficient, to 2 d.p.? 0.93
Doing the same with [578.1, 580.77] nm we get 0.64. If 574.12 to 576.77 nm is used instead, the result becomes 0.75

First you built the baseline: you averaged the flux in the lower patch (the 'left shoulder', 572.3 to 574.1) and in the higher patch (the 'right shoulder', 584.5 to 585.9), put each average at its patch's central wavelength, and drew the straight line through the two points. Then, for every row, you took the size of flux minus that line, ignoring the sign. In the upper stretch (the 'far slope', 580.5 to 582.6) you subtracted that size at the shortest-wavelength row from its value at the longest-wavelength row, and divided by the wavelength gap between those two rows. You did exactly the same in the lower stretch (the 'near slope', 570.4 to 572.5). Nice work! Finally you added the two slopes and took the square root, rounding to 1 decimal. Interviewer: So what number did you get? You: 0.3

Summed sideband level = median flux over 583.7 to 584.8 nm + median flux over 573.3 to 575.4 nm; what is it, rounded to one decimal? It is 53.8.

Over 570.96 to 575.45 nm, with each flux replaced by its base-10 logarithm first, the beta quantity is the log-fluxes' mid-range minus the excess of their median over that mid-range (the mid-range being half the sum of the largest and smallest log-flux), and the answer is 1.397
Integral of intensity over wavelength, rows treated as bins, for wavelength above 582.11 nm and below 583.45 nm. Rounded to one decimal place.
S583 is 36.6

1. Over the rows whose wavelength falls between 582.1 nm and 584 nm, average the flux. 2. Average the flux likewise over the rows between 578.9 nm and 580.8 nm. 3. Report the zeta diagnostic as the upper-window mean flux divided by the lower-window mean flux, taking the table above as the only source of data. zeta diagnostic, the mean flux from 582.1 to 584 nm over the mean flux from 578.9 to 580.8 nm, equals 1.05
